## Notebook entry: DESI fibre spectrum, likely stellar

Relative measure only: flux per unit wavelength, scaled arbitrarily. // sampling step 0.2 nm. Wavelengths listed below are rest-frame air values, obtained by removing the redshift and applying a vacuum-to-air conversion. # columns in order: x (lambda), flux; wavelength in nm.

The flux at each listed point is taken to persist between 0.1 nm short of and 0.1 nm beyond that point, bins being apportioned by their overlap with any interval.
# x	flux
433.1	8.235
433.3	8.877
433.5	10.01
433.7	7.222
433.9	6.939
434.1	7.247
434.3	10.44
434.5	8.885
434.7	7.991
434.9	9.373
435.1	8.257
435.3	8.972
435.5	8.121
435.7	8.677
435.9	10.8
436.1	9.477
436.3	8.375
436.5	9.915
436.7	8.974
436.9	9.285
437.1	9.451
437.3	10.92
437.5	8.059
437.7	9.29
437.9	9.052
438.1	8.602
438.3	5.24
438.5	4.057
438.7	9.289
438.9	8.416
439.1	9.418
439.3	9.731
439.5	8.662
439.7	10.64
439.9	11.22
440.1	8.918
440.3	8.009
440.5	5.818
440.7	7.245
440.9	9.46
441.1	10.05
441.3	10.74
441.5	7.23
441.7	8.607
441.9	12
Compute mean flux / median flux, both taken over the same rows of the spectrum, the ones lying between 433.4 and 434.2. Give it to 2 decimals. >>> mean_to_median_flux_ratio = 1.09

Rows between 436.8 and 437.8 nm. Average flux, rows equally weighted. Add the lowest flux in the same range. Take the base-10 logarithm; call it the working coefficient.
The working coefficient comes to 1.24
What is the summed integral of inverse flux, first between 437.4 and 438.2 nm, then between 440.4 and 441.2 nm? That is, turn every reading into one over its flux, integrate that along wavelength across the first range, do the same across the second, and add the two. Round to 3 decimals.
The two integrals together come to 0.195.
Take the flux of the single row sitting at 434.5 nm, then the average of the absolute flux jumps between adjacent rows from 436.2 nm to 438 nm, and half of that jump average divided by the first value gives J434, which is 0.06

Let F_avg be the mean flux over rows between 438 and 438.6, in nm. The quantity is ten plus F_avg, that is 16.0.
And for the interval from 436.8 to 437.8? 19.4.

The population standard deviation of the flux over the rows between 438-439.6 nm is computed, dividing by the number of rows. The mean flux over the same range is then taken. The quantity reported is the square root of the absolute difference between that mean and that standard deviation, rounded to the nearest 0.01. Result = 2.44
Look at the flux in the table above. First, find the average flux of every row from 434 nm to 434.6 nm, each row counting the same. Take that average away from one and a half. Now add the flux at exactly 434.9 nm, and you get 2.0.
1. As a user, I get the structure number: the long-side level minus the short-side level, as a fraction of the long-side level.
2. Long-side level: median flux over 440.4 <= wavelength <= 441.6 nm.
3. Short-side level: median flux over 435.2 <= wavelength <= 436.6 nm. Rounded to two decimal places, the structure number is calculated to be -0.07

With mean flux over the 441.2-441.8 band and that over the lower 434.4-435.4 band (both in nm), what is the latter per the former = 0.98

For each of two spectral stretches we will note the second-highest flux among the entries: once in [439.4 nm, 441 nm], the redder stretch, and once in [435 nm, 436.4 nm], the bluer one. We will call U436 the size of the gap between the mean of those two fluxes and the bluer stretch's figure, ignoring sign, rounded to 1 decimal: 0.6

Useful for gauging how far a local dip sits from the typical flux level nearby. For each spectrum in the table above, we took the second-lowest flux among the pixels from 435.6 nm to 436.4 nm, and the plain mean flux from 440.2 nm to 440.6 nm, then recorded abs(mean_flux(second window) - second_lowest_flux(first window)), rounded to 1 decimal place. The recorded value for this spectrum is 1.8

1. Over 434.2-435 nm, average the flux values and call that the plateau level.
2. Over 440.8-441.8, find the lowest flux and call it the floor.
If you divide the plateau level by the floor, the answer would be 1.3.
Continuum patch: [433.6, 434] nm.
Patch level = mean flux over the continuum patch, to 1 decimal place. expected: 7.1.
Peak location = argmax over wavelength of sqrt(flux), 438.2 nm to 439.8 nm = 439.7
